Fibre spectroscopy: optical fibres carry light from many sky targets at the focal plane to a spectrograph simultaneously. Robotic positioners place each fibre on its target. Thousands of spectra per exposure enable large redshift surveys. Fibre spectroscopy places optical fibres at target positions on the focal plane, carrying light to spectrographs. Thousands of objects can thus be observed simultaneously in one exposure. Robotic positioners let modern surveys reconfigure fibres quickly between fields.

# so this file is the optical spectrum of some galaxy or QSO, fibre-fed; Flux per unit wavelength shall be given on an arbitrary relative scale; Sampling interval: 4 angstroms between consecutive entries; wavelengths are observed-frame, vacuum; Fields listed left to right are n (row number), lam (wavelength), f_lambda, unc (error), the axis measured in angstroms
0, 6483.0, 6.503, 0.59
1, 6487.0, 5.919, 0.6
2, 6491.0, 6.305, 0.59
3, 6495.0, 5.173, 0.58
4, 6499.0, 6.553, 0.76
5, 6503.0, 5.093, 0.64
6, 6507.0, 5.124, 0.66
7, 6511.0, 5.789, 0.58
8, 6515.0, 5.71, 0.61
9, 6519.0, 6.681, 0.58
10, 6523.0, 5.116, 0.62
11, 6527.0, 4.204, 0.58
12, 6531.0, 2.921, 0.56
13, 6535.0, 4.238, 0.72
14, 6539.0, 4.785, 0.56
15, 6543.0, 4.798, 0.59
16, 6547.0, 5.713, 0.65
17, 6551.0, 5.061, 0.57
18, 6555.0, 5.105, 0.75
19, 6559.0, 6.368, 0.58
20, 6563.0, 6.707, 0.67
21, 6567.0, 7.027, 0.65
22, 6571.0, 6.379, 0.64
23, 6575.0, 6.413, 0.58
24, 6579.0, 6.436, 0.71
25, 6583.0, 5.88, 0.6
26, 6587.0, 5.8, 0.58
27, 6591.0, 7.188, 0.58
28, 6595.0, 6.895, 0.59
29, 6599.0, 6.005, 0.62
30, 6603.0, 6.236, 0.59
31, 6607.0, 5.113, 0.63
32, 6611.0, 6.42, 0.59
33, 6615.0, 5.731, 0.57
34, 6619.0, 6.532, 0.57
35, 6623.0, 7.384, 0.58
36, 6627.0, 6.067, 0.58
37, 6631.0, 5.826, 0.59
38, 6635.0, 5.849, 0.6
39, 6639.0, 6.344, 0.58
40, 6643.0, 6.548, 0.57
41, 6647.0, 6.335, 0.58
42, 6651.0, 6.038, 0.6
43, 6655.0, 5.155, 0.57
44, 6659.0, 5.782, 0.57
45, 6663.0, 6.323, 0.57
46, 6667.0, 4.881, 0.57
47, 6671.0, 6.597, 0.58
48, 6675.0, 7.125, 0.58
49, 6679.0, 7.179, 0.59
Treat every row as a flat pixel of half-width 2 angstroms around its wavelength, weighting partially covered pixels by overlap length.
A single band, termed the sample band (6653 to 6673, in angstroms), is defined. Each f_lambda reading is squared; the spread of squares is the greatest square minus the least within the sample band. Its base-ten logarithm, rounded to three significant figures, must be 1.29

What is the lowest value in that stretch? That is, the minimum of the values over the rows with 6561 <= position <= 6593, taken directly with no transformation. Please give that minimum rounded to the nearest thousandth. 5.800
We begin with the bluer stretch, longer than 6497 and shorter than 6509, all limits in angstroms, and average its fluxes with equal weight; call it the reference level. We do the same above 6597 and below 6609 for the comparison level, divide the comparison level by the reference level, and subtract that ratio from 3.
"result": 1.97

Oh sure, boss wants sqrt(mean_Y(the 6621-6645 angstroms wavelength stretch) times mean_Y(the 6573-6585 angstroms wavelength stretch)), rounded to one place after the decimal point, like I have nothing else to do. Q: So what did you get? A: 6.3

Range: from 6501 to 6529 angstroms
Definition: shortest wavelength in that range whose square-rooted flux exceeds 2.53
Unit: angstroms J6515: 6519.0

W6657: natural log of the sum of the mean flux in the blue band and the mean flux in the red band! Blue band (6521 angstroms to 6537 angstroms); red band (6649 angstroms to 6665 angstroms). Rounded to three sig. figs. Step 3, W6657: 2.30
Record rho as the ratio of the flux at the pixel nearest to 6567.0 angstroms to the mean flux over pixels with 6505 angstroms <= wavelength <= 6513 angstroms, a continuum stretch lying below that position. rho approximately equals 1.29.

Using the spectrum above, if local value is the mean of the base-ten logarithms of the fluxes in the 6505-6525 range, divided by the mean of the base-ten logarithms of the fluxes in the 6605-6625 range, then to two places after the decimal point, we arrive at 0.95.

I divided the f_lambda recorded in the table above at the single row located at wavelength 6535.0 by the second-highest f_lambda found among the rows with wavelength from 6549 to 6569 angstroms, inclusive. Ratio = 0.63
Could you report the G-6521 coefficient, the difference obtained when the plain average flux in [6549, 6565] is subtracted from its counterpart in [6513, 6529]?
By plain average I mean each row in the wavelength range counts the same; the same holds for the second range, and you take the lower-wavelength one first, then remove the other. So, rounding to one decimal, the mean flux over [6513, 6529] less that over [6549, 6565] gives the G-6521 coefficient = -0.4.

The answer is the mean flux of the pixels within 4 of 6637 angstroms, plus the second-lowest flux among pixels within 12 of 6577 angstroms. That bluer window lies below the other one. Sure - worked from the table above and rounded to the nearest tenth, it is 12.0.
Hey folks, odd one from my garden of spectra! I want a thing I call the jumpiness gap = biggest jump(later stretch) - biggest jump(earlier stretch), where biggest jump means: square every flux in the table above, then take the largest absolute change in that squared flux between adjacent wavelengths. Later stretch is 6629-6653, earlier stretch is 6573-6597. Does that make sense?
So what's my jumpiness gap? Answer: -12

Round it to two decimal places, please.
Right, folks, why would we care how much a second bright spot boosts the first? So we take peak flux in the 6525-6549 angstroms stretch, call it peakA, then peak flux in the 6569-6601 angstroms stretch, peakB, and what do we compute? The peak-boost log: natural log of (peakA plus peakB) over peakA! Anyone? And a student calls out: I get 0.81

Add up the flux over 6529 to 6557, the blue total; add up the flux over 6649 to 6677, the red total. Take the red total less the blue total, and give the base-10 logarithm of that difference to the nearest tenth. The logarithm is 1.0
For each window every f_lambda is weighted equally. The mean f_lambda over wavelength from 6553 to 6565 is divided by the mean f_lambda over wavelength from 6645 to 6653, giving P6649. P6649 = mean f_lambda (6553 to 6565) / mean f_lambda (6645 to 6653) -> 0.98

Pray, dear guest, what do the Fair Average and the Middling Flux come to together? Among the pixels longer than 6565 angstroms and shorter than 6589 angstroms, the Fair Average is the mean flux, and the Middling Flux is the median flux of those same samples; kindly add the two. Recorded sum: 12.7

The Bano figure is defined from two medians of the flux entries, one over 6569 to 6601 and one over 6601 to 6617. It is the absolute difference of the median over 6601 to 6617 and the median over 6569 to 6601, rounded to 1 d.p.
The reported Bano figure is 0.4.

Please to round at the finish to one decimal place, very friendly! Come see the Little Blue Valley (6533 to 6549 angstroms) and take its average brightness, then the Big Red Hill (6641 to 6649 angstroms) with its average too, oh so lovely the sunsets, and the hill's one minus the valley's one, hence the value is 1.6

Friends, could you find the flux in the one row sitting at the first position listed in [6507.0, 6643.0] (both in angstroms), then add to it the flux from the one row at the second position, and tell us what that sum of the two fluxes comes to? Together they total 11.7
